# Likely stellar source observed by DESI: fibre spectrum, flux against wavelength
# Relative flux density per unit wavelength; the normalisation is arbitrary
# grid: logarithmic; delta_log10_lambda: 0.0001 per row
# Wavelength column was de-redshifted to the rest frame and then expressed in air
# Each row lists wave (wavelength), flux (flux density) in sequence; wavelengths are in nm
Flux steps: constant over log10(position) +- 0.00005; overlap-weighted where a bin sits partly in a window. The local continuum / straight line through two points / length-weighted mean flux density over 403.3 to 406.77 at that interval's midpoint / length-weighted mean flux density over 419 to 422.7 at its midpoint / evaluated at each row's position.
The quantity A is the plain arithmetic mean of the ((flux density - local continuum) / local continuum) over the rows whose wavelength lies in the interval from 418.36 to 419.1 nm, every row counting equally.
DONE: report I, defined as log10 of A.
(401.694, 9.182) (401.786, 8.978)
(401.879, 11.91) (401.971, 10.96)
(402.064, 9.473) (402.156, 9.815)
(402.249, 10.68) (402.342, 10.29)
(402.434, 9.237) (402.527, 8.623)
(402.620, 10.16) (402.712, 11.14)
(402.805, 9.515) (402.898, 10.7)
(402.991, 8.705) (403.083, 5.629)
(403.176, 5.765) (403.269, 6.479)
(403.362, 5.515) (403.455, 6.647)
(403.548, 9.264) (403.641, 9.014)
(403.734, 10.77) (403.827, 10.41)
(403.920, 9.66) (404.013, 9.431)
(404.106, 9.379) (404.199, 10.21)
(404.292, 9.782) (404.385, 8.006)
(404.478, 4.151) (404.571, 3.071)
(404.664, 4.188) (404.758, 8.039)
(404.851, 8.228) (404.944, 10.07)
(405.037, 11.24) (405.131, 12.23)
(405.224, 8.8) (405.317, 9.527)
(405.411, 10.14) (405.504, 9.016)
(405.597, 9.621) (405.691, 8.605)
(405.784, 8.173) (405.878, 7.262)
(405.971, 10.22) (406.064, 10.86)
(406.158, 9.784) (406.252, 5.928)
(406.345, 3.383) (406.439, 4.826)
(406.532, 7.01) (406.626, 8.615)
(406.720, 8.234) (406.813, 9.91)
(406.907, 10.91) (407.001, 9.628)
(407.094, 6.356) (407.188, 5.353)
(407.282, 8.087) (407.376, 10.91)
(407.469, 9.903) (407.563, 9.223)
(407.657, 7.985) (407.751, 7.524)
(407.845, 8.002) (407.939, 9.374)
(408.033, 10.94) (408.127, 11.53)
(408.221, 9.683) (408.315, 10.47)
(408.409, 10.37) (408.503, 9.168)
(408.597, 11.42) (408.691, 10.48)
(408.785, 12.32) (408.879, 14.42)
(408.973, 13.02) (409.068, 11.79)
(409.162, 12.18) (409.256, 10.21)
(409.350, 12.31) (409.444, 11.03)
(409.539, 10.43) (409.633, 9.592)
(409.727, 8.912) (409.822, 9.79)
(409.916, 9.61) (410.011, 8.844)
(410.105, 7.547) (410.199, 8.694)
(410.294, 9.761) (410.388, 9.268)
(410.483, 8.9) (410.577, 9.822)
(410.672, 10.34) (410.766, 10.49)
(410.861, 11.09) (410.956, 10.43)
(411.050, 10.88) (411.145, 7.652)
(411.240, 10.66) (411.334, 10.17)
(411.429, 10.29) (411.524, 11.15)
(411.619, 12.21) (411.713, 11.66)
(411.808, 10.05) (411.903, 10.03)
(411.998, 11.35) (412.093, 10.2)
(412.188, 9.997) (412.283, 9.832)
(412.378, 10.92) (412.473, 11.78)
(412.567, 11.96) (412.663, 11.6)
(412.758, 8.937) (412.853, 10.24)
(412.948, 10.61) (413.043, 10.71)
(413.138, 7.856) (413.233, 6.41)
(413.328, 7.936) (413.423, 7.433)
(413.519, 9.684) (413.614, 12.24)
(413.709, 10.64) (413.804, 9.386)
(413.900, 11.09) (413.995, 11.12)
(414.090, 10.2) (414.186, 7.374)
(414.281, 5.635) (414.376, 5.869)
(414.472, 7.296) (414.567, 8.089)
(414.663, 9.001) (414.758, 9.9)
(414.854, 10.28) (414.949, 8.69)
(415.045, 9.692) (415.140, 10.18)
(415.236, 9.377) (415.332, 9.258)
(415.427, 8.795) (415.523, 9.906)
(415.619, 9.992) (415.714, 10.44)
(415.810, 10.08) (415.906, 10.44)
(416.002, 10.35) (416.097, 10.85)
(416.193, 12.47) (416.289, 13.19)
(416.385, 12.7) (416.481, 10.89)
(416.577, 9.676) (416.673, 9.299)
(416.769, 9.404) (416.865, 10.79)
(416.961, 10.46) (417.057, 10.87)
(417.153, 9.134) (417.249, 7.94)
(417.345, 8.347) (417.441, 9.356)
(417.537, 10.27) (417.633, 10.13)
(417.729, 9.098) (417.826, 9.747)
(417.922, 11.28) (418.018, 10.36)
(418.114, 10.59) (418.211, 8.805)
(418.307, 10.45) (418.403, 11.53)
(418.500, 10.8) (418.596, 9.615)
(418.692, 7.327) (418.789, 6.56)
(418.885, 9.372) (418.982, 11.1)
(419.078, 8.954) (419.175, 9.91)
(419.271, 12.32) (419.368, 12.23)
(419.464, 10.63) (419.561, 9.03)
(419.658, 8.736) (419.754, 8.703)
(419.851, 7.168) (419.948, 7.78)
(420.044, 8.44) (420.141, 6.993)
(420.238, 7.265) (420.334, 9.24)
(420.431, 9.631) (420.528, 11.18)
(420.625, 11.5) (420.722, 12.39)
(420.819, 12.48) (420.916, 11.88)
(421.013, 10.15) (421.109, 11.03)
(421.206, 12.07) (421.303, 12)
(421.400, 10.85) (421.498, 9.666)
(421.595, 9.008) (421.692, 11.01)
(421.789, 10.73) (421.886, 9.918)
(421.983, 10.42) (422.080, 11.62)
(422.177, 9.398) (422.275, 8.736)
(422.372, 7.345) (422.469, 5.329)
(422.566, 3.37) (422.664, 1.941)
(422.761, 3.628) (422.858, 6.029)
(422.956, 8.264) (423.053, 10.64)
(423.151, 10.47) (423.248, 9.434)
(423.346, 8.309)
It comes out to -2.5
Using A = 0.00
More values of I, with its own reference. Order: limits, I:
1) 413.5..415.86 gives -1.5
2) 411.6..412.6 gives -0.6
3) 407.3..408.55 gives -0.9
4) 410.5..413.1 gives -0.7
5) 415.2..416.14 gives -1.1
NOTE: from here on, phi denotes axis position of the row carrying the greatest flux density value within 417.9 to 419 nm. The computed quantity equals 418.403 nm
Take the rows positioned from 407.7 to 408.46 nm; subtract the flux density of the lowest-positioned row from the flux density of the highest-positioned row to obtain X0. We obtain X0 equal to 2.8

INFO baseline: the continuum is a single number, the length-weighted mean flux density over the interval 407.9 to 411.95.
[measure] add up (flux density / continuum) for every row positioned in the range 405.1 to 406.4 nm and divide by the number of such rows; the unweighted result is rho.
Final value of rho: 0.85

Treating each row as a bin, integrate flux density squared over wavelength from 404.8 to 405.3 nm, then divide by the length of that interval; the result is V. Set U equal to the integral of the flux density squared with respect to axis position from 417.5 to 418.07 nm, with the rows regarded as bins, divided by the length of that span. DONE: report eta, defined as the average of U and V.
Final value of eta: 103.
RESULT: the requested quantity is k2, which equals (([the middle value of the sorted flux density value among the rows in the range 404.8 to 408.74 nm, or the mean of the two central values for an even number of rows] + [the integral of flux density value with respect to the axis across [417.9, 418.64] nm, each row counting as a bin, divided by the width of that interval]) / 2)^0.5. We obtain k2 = 3.15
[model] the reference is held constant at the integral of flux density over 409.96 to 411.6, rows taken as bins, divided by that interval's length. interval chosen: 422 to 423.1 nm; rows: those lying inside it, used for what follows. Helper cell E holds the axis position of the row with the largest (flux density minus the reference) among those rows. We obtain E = 422.080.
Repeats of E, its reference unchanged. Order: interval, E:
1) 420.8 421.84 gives 420.819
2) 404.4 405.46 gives 405.131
